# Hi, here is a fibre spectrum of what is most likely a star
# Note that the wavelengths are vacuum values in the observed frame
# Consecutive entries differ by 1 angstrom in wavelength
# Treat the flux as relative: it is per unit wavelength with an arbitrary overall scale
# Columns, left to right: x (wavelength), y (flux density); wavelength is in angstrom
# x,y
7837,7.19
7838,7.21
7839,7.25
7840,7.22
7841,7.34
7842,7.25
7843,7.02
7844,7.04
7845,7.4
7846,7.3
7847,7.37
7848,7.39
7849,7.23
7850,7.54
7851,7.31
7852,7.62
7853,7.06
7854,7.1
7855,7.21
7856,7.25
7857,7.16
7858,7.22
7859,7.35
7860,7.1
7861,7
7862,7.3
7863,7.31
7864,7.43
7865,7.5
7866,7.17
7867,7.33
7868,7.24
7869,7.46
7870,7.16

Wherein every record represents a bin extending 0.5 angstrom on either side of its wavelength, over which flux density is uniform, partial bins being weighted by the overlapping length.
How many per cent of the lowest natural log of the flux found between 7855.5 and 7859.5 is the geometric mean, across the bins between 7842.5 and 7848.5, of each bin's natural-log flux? 101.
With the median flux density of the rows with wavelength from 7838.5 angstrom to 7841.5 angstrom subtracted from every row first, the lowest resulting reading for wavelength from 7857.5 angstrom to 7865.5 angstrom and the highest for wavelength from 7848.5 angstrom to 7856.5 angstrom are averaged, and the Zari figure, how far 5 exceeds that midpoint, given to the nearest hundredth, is 4.94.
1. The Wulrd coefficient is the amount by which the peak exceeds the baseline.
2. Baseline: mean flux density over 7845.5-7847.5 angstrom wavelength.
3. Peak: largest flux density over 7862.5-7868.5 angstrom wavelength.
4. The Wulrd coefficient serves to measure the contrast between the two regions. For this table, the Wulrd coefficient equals 0.165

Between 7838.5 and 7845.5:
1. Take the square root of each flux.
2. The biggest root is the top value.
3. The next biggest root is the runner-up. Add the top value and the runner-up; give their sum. 5.43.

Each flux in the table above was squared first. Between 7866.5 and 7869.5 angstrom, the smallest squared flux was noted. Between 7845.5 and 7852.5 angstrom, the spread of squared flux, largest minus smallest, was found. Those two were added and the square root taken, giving 7.63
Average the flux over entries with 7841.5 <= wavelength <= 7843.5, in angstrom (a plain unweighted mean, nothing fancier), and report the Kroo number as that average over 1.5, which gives 4.76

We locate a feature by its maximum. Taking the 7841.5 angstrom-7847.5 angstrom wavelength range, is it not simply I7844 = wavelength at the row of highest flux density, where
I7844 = 7845 angstrom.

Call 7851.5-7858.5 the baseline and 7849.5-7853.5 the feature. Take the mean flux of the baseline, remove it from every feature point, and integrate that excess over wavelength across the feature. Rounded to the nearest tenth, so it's 0.6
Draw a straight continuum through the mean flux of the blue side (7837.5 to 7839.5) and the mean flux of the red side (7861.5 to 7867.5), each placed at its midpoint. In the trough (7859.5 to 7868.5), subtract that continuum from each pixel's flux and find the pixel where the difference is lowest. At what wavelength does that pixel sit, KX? 7861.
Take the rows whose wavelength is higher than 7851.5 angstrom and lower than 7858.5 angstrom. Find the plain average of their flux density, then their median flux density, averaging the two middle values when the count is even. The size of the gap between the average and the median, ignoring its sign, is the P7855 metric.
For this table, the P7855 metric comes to 0.021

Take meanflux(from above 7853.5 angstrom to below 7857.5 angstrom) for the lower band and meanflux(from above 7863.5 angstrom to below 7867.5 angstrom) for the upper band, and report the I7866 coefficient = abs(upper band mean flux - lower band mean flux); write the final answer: 0.18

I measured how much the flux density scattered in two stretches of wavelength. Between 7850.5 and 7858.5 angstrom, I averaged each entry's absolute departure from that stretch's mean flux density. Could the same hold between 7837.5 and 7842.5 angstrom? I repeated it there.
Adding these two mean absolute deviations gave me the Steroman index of 0.148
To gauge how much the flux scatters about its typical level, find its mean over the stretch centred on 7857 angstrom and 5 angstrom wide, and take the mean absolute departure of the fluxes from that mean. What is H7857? 0.050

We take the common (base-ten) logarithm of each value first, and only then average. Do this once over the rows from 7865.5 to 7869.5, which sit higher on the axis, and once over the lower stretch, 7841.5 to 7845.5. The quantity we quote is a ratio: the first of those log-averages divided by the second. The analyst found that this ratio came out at 1.009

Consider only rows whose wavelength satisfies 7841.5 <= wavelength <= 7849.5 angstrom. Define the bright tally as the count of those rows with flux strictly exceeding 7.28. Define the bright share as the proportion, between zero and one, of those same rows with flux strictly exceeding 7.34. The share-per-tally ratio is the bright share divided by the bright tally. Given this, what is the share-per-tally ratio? 0.09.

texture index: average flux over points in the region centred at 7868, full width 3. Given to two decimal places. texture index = 7.34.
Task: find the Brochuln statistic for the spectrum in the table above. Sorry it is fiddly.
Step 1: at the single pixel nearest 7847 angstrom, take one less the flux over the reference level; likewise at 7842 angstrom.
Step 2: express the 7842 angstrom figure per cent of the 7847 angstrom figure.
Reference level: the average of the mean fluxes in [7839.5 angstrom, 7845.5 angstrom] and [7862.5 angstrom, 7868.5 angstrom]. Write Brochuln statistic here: -21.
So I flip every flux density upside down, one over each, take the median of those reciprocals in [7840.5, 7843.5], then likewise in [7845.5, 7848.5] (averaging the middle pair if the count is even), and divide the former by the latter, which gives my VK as 1.02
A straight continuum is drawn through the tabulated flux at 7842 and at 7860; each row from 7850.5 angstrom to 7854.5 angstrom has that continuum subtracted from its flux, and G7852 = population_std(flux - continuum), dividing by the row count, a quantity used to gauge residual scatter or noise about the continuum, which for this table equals 0.22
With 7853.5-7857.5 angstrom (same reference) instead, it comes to 0.06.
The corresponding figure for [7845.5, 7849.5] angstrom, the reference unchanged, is 0.06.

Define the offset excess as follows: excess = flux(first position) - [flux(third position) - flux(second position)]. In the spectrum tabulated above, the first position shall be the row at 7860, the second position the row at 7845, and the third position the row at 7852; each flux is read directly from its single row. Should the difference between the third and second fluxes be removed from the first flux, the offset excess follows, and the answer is 6.88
